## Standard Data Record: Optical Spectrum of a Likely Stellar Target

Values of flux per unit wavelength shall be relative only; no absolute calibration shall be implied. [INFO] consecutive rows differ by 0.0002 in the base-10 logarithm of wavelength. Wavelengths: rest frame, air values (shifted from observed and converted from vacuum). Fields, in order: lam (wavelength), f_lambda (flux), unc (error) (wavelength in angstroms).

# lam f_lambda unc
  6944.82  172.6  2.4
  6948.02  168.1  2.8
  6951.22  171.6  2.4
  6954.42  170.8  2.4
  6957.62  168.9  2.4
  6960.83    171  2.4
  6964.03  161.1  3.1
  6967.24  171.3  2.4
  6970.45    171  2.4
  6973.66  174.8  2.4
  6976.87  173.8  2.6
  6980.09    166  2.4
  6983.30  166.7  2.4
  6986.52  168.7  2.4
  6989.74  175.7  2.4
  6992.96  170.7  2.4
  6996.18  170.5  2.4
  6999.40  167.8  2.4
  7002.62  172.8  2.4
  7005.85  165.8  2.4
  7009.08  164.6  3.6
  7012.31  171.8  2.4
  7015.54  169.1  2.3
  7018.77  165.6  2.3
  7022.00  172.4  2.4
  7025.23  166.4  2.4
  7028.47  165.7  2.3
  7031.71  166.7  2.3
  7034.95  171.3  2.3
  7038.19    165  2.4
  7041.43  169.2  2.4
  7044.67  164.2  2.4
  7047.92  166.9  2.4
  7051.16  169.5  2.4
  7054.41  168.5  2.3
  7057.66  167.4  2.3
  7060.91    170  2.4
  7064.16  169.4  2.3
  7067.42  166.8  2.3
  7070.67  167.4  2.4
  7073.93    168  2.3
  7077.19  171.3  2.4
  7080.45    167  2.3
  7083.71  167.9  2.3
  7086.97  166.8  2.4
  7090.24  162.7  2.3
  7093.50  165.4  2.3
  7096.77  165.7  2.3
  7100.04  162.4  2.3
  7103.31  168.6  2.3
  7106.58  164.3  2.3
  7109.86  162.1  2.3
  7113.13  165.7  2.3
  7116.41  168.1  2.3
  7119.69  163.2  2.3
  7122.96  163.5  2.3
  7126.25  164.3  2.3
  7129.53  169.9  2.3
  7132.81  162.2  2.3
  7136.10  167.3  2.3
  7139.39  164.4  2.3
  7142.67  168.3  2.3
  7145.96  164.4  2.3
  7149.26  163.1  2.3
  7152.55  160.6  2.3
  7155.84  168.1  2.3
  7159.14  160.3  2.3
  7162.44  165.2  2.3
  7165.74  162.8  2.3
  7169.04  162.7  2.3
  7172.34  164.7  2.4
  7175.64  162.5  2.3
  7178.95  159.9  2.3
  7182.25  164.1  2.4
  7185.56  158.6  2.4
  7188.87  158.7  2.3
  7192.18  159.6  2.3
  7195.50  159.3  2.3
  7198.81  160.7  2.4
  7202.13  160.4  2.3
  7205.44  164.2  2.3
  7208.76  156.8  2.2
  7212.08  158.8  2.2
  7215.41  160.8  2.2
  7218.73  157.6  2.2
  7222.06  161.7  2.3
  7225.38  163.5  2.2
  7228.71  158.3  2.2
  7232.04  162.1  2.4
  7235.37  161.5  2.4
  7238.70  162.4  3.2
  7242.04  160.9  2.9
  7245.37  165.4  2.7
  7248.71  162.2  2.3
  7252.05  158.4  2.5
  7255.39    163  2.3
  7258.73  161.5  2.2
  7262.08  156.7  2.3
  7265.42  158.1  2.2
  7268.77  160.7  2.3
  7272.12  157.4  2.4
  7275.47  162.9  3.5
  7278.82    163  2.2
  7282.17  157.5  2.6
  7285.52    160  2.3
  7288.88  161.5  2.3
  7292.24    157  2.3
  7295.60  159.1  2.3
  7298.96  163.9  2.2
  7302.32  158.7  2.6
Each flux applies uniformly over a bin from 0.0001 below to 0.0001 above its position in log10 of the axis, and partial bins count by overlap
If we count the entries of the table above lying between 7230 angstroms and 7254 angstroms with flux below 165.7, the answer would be 7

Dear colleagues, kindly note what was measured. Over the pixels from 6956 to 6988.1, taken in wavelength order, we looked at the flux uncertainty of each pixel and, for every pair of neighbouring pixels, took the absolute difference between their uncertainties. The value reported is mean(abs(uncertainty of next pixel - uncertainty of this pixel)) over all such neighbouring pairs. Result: 0.20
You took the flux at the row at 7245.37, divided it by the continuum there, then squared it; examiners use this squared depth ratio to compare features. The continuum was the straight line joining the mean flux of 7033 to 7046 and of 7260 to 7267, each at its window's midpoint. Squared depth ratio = 1.09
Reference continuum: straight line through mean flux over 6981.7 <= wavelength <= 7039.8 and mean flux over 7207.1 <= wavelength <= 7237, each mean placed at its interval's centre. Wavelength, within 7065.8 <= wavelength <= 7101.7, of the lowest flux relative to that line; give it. 7090.24 angstroms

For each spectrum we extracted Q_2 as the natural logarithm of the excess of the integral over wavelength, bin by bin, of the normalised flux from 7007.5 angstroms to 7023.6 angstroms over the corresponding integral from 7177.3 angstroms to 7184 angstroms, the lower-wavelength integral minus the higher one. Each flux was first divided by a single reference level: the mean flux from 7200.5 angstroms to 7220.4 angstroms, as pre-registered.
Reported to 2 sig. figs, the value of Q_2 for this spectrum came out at 2.3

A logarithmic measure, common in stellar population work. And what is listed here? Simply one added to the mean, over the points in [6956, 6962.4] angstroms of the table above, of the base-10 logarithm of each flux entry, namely 3.23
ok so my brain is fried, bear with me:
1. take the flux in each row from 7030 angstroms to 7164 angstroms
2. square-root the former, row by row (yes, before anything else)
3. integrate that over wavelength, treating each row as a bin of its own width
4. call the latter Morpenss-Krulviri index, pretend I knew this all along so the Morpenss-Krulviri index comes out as 1727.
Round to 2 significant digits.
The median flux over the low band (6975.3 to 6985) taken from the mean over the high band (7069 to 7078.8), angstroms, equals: 2.2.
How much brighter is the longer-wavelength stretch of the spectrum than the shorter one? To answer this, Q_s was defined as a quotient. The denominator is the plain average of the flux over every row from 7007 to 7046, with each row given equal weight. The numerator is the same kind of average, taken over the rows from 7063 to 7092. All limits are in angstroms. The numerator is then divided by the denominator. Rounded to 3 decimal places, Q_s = 0.999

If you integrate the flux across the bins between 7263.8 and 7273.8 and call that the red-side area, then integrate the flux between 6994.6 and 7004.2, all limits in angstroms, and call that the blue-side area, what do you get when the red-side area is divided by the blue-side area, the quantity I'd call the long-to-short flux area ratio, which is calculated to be 0.97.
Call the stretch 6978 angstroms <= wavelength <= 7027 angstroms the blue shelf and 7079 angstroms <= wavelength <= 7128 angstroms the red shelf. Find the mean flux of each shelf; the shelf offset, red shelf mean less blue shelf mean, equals -3.8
